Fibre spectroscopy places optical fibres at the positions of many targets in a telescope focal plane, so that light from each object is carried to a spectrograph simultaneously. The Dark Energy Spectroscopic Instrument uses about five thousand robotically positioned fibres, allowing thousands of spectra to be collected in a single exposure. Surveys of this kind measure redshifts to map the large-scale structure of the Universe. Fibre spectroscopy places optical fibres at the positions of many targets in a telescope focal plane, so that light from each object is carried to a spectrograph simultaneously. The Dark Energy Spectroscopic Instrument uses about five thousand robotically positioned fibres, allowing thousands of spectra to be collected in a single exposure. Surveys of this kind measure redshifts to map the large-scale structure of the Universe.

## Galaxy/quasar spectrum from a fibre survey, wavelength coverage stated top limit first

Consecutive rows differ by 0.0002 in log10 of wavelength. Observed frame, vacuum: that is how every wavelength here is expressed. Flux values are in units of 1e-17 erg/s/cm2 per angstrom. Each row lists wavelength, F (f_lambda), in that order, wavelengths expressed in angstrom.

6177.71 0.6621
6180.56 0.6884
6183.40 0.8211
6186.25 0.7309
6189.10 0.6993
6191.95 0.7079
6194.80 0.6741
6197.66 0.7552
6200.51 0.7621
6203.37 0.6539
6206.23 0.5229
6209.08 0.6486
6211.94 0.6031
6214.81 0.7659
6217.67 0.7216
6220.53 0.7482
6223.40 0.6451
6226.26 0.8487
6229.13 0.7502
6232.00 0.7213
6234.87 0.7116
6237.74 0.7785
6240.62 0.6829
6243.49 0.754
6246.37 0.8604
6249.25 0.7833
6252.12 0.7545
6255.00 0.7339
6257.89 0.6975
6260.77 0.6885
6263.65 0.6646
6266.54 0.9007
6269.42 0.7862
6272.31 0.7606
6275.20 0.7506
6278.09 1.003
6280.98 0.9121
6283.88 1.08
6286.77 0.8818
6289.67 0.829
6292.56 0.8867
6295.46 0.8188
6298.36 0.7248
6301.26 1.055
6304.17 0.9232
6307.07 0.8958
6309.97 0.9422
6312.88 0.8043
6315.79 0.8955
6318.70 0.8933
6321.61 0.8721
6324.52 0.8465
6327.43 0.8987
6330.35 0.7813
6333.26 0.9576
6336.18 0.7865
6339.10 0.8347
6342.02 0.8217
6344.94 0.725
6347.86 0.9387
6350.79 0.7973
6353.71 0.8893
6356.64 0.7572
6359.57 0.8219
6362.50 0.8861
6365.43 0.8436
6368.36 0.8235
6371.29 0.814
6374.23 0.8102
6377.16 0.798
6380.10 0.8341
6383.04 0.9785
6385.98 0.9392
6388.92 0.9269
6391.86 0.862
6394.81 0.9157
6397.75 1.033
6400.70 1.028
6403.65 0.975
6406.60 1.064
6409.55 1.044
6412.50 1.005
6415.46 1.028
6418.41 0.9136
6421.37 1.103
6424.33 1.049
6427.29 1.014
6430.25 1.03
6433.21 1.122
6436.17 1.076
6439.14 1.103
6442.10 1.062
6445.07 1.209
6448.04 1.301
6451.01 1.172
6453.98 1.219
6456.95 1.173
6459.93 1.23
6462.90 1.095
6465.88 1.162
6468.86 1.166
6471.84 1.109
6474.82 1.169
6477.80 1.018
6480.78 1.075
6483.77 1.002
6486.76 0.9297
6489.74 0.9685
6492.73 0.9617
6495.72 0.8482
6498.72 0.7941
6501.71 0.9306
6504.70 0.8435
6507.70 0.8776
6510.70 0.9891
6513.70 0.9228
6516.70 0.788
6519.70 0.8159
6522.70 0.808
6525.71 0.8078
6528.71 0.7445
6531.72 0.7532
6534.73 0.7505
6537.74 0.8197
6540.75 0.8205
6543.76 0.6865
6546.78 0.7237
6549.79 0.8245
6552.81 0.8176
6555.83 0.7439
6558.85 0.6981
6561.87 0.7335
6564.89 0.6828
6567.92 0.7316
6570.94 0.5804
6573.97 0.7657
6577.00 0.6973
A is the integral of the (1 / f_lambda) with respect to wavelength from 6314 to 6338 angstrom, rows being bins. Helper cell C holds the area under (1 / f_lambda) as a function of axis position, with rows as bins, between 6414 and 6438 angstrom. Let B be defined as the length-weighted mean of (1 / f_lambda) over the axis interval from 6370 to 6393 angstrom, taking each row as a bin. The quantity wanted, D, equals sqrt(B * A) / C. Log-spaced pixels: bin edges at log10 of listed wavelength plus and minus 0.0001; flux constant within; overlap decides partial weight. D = 0.25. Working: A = 27.9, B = 1.15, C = 23.1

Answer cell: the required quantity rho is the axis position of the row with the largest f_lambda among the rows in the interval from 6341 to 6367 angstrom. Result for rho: 6347.86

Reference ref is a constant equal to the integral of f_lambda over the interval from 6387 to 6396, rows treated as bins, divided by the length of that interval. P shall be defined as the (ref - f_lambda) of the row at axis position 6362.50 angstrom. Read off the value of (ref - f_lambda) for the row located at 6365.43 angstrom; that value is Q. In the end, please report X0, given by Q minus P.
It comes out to 0.04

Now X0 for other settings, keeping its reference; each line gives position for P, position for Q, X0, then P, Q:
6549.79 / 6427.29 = -0.19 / 0.08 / -0.1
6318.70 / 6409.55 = -0.15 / 0.01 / -0.1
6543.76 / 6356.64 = -0.07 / 0.22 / 0.1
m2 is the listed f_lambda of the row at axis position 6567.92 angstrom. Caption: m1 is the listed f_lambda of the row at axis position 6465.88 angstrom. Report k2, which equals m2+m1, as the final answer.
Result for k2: 1.89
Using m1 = 1.162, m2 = 0.7316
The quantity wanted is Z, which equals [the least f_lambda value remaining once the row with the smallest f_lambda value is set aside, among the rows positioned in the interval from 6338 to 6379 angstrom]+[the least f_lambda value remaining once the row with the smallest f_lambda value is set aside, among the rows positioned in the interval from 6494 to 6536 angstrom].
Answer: 1.51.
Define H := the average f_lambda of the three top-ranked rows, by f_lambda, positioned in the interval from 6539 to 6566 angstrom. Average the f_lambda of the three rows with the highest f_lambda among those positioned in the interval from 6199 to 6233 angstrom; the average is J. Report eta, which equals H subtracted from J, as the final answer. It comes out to -0.03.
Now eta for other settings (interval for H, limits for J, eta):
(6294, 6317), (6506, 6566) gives -0.04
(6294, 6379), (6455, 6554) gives 0.21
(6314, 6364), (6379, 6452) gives 0.30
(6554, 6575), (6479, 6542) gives 0.27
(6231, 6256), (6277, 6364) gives 0.24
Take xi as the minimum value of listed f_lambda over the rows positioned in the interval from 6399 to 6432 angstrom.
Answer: 0.9136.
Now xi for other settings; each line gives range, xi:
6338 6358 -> 0.725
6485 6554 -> 0.6865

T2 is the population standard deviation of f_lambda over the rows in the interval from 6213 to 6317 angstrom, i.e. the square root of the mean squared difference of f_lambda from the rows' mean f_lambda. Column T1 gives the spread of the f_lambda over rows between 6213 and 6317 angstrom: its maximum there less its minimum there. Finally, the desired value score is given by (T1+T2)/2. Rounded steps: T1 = 0.43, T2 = 0.11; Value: 0.27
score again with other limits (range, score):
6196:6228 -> 0.21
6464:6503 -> 0.25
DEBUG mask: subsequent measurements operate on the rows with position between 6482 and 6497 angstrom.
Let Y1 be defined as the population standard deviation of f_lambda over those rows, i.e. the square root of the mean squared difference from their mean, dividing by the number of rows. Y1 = 0.052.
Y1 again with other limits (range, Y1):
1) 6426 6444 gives 0.038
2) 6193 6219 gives 0.077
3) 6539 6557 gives 0.054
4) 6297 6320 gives 0.091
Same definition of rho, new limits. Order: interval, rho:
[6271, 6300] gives 6283.88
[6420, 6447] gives 6445.07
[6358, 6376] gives 6362.50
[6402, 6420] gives 6406.60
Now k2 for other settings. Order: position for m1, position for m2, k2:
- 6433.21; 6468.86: 2.29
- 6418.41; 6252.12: 1.67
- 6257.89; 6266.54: 1.60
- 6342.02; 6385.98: 1.76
